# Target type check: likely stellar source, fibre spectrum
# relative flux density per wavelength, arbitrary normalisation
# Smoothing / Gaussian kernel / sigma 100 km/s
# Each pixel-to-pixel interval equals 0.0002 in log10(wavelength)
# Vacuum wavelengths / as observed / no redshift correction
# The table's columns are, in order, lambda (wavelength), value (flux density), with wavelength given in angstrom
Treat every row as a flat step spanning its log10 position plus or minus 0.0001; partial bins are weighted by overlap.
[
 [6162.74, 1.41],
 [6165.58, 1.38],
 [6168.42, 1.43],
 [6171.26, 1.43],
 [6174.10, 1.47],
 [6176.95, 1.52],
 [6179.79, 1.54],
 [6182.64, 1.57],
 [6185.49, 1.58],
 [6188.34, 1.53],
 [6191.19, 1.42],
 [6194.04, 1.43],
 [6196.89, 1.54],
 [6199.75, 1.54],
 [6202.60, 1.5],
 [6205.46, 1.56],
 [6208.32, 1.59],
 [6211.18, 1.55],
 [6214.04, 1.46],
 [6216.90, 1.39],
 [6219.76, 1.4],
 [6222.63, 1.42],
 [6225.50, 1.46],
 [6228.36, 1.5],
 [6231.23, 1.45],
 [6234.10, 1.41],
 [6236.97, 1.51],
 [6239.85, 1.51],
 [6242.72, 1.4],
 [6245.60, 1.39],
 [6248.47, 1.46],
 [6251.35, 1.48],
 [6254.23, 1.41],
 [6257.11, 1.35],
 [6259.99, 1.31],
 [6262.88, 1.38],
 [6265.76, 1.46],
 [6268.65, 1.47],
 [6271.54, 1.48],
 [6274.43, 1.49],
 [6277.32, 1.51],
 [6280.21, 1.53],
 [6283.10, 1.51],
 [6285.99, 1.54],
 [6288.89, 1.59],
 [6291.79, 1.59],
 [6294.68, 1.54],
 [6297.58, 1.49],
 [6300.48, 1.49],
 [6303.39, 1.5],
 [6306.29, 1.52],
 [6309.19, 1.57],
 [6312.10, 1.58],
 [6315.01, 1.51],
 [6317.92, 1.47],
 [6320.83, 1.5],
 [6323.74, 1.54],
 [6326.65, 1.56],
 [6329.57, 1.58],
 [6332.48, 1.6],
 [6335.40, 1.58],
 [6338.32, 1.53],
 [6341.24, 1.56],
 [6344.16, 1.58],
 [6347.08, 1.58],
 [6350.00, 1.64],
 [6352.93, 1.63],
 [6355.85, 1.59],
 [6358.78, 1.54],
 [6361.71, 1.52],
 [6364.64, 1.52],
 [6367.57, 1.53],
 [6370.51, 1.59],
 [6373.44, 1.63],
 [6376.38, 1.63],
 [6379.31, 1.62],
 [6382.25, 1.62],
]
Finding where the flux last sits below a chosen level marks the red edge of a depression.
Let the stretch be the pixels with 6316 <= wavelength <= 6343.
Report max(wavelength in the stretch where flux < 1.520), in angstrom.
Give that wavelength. 6320.83 angstrom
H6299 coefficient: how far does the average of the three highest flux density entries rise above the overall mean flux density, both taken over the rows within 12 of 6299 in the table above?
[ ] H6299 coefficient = 0.047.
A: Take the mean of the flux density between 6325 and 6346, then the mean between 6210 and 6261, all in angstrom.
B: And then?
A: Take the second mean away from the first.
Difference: 0.13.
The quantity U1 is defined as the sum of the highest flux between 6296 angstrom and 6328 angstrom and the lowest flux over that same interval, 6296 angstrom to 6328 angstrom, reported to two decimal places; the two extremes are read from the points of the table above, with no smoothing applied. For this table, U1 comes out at 3.05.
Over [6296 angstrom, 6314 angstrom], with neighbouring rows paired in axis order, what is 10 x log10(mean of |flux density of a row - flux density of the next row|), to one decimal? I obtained -17.4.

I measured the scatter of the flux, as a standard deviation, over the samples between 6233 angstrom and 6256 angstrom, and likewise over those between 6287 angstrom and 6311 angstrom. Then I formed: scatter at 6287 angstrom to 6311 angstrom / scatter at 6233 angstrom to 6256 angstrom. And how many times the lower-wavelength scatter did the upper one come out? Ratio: 0.86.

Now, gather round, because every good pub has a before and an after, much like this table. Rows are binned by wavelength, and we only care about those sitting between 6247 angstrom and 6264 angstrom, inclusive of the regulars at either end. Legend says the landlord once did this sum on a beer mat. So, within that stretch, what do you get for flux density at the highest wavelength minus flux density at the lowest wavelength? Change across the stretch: -0.08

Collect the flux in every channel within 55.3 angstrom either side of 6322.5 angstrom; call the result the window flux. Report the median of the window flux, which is 1.54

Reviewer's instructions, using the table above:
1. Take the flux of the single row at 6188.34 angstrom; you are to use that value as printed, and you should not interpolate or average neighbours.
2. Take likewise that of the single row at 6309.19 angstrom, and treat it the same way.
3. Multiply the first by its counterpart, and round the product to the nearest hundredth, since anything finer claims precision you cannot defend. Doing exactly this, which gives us 2.40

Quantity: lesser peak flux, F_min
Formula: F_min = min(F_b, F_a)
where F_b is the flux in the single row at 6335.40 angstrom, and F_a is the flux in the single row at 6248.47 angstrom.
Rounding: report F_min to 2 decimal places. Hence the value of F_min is 1.46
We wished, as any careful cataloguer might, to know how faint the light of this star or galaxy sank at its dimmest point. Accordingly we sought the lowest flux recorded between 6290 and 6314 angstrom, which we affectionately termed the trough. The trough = 1.49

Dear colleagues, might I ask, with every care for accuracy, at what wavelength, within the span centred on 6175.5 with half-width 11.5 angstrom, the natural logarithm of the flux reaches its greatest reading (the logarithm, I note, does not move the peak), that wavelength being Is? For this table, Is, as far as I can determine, 6185.49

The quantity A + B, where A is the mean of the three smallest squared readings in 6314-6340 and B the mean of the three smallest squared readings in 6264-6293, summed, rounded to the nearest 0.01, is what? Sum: 4.39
